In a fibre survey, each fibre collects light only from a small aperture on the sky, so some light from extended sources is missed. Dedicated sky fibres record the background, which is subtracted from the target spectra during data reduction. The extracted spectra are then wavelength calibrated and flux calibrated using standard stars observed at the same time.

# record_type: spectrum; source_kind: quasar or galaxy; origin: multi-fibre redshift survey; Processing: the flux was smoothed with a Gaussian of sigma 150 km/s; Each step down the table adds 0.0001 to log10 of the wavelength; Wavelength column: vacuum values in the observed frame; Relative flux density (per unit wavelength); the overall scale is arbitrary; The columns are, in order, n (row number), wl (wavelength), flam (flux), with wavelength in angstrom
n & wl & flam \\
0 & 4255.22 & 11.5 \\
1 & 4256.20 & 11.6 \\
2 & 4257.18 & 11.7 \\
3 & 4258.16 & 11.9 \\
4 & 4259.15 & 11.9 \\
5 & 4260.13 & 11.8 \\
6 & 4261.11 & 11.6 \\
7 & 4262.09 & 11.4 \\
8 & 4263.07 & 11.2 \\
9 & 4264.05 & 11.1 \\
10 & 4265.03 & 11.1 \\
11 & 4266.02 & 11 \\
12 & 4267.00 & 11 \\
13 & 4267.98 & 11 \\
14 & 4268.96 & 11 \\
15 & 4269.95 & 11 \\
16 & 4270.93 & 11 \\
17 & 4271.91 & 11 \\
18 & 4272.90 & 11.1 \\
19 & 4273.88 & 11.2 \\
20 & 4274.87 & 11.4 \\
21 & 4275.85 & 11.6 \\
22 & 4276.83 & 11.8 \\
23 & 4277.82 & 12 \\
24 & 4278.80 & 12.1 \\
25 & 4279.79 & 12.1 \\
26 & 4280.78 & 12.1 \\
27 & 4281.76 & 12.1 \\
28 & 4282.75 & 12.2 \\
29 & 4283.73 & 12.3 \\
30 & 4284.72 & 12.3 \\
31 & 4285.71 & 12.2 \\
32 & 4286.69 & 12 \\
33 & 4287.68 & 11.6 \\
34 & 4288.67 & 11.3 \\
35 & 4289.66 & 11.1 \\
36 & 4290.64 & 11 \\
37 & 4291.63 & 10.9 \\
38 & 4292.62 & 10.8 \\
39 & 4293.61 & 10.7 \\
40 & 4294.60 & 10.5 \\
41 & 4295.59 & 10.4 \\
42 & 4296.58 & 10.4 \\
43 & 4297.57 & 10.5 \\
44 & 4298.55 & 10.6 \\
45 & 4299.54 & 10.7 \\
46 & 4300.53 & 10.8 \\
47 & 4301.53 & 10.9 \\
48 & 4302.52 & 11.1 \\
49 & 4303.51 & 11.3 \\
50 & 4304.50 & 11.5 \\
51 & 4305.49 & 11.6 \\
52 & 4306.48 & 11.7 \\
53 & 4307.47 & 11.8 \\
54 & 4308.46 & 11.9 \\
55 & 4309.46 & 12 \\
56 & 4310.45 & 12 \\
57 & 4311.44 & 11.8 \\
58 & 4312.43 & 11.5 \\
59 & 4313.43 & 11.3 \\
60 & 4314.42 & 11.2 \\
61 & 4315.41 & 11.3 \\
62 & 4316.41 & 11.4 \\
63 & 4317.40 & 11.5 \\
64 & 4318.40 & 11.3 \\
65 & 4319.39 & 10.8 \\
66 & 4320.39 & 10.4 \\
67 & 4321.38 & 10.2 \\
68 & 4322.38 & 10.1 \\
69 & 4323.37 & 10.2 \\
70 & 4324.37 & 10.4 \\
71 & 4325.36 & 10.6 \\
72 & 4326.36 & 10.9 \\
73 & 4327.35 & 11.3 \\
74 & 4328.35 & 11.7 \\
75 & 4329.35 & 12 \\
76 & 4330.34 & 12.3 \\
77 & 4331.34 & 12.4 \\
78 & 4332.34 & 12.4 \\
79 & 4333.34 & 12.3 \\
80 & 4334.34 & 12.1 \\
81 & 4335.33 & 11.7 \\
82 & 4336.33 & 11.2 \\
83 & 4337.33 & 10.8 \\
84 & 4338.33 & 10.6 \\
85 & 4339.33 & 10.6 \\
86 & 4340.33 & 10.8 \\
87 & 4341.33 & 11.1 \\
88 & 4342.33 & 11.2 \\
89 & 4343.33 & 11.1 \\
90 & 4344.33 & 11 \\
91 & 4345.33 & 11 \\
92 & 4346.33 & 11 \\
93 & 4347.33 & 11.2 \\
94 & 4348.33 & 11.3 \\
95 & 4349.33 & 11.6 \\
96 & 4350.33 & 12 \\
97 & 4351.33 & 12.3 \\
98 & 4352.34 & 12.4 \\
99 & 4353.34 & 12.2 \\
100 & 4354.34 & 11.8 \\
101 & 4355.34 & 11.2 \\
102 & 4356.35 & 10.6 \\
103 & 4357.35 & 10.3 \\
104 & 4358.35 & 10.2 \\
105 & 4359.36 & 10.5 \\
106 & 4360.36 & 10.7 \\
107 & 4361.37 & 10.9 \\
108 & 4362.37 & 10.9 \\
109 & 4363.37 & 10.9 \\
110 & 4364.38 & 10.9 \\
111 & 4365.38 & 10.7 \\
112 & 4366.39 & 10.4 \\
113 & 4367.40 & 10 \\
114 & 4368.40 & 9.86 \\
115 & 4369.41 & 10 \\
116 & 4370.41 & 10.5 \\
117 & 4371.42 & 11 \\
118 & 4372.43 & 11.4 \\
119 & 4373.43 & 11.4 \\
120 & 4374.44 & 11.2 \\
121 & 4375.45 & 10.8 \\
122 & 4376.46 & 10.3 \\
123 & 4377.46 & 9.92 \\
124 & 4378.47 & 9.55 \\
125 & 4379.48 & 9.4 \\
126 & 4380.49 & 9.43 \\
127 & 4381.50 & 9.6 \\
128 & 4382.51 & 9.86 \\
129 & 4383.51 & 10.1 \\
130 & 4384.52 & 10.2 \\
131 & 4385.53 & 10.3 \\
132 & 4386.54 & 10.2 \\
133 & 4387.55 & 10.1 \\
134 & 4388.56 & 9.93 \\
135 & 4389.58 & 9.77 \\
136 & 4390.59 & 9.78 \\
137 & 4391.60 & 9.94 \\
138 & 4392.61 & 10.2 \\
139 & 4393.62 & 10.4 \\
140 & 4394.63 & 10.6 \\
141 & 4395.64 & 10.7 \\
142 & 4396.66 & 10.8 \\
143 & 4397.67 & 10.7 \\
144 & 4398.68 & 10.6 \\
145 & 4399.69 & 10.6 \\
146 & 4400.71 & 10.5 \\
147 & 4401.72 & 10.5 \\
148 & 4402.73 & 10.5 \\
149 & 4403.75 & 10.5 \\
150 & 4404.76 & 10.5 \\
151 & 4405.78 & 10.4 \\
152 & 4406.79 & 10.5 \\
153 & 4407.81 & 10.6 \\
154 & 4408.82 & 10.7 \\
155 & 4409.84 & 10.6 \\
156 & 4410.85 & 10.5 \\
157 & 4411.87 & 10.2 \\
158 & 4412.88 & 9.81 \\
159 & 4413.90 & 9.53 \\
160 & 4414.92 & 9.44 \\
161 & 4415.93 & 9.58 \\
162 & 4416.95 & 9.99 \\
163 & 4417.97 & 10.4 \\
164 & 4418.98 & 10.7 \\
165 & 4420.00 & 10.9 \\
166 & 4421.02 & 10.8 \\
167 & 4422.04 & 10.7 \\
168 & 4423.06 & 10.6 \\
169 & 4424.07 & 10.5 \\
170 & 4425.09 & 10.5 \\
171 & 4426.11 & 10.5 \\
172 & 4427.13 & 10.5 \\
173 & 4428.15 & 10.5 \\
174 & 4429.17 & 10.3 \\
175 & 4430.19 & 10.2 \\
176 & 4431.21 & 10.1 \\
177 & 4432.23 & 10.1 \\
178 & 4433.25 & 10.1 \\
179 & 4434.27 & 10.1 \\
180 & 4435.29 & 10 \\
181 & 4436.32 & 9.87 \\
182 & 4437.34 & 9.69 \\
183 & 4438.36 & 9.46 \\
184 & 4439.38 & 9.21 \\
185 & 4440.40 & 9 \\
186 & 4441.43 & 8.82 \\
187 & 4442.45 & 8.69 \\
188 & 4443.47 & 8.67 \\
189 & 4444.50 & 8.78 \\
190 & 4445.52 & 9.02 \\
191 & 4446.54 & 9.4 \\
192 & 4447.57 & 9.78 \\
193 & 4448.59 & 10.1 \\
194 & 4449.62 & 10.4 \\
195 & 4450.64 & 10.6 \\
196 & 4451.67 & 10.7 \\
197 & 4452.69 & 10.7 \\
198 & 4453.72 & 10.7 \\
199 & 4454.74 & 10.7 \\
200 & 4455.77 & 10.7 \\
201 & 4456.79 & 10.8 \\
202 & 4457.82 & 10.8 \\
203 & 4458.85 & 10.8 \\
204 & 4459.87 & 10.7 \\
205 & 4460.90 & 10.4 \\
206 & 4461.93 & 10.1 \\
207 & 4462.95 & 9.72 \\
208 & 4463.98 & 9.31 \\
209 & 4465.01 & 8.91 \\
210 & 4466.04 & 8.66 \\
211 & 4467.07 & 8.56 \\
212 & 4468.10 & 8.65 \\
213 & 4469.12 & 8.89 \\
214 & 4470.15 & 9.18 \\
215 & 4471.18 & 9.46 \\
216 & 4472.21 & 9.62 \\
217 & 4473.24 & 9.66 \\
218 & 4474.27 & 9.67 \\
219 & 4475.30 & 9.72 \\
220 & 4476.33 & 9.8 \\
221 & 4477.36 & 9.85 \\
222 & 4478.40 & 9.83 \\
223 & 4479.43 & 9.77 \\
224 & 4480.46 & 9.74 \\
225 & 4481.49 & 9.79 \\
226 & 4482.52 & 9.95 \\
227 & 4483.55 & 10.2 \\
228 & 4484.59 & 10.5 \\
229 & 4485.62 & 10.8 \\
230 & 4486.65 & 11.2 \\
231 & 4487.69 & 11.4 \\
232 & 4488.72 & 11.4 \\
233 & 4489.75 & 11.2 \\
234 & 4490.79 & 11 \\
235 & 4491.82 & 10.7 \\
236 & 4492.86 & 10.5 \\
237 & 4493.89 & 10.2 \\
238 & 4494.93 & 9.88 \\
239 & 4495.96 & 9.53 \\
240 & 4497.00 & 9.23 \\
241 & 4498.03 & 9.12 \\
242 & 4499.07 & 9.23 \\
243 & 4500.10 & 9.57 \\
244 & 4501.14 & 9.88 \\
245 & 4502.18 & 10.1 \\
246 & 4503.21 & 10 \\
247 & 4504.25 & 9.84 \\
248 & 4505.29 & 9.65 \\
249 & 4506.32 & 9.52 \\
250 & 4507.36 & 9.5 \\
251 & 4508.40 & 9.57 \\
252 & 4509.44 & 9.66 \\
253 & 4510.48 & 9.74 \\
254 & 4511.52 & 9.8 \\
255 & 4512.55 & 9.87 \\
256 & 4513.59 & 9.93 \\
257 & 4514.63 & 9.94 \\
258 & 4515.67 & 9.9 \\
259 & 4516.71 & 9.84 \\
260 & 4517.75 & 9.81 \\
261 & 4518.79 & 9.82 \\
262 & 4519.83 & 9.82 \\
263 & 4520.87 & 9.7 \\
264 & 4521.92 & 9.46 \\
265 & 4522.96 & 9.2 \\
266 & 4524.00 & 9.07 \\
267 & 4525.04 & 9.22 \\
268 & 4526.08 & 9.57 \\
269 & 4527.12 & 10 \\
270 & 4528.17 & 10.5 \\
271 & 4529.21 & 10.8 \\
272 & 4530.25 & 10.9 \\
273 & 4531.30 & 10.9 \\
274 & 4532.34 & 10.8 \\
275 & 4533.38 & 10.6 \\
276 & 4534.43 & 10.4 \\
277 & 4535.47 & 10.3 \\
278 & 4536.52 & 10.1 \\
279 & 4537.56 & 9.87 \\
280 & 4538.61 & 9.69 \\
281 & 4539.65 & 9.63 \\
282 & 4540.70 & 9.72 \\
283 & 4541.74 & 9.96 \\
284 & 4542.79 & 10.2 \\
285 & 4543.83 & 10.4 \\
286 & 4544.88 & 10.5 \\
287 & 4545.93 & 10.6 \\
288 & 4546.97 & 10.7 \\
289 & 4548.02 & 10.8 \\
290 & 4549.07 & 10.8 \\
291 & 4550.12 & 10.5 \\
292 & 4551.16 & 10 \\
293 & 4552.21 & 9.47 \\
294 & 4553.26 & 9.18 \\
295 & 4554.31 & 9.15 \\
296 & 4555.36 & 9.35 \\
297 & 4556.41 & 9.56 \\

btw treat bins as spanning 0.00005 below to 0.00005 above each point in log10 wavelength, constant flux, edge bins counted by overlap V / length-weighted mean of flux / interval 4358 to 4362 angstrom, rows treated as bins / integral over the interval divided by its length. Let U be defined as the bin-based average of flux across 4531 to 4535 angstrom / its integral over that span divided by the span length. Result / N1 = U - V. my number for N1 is 0.1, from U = 10.7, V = 10.6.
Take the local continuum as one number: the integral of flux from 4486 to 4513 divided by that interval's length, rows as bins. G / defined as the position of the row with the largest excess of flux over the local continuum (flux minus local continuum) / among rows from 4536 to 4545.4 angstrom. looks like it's 4544.88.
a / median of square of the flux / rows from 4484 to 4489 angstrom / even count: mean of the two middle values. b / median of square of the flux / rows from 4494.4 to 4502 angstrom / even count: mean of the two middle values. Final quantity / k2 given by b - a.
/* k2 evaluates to -35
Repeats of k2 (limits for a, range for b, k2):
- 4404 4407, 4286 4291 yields 17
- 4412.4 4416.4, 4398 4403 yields 19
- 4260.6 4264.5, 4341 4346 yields -4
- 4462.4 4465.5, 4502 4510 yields 7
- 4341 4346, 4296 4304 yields -8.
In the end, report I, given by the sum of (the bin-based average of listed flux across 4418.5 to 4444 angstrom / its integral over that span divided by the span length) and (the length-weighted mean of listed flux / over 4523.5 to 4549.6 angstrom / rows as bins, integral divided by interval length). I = 20.3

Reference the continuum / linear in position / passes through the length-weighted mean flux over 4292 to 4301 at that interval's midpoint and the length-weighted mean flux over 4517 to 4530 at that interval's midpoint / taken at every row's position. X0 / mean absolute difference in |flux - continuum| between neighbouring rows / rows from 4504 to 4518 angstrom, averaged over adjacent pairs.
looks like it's 0.07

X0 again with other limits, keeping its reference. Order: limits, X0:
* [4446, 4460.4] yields 0.11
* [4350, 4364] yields 0.22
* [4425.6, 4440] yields 0.10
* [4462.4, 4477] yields 0.19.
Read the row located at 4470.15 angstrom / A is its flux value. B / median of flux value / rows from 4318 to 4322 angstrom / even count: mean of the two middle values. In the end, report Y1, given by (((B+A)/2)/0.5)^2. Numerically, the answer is 391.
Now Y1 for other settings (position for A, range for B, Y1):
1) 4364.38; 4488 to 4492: 484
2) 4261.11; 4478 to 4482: 457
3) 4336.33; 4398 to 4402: 473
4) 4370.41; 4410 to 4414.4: 420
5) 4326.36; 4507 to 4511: 421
